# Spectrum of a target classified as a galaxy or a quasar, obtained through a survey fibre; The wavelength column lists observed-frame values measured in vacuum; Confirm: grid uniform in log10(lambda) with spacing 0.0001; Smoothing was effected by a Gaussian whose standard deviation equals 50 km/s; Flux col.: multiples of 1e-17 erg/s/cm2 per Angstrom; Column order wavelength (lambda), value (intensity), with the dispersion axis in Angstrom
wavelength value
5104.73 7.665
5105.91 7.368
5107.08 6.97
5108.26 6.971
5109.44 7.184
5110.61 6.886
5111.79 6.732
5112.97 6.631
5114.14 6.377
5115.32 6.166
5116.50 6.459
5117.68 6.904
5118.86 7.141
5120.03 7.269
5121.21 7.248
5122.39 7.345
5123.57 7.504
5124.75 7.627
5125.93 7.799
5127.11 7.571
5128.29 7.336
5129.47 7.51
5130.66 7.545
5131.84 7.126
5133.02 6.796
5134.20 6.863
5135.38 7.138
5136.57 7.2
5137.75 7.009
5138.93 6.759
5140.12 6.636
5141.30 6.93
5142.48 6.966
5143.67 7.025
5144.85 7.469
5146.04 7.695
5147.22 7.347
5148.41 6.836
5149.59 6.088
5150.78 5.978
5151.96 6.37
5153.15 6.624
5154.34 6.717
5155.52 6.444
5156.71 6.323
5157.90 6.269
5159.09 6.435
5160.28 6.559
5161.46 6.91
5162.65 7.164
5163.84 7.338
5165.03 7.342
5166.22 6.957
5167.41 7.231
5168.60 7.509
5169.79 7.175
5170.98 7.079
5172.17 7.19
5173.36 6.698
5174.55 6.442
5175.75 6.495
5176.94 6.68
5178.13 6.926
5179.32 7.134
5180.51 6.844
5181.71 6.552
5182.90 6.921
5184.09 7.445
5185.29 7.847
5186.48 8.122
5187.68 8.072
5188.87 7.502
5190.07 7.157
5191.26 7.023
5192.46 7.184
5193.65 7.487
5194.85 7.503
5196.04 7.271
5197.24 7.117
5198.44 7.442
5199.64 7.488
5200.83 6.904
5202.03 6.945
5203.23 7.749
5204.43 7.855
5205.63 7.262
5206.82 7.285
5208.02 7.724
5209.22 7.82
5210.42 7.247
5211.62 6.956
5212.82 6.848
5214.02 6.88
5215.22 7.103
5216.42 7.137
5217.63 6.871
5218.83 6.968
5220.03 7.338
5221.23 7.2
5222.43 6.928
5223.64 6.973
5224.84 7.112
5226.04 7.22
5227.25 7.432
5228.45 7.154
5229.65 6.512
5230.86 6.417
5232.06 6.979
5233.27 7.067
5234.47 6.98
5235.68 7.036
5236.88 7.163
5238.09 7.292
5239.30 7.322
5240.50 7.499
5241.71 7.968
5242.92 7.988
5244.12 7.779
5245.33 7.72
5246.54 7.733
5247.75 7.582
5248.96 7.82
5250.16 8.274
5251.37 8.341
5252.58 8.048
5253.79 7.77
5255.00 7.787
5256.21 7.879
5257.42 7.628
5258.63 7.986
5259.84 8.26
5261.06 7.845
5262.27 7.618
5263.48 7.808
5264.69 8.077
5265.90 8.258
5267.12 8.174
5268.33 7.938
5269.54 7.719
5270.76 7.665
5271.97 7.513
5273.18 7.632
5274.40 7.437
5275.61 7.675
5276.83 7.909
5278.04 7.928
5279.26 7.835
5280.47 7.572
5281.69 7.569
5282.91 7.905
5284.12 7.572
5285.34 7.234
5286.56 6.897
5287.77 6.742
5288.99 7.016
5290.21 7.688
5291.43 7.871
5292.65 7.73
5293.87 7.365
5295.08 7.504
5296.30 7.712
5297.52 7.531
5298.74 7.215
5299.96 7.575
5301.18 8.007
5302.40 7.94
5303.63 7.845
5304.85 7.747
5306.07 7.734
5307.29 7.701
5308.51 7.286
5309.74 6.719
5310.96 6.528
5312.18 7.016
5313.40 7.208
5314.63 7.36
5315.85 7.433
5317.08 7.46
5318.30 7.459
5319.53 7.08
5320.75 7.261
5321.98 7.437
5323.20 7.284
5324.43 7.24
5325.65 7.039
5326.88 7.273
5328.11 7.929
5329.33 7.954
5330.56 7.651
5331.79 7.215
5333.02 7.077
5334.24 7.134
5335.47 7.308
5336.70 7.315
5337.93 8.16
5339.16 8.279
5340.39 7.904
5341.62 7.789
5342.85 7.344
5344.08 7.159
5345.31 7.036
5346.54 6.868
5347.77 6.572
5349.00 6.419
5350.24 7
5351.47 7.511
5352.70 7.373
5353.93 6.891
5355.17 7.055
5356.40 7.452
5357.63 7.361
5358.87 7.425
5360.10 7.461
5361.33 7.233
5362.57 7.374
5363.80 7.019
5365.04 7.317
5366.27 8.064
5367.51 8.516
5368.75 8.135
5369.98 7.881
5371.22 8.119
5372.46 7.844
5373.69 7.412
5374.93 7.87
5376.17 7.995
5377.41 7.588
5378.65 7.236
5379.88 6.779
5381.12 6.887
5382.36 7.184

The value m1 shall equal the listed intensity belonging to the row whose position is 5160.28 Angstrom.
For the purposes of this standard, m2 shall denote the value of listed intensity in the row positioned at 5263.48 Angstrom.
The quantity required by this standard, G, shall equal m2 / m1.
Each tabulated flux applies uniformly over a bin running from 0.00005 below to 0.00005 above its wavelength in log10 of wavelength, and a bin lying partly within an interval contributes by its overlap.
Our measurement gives 1.19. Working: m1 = 6.559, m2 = 7.808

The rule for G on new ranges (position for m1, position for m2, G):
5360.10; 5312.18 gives 0.94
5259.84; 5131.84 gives 0.86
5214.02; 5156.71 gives 0.92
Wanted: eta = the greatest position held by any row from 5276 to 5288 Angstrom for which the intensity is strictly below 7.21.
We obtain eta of 5287.77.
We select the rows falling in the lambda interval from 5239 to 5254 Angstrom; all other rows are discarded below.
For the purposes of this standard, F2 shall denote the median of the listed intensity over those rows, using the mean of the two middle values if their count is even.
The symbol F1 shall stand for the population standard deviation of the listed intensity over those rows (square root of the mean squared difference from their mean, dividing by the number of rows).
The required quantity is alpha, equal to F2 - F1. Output 7.5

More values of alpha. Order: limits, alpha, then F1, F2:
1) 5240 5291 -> 7.4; 0.34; 7.77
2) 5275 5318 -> 7.2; 0.38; 7.57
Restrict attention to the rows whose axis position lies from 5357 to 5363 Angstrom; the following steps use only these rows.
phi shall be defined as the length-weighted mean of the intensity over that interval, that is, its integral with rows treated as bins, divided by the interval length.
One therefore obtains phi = 7.4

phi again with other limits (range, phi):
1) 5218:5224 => 7.1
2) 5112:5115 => 6.5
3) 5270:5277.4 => 7.6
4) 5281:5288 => 7.4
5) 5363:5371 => 7.8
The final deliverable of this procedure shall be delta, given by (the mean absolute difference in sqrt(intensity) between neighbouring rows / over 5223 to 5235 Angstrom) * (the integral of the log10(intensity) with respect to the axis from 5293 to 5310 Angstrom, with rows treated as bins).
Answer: 0.7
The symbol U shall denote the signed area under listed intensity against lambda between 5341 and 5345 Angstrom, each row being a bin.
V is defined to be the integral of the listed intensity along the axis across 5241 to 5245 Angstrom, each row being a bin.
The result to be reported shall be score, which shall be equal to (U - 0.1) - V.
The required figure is -2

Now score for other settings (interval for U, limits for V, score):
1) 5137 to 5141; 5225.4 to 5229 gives 1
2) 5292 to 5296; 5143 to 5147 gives 1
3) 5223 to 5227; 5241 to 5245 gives -3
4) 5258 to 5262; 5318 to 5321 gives 10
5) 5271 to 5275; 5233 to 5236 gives 9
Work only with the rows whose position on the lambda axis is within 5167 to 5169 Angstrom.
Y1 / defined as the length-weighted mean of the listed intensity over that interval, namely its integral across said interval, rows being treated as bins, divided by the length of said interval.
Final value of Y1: 7.4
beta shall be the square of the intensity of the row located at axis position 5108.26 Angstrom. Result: 49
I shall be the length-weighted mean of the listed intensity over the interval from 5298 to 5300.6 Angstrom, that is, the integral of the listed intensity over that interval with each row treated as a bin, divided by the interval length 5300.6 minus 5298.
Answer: 7.4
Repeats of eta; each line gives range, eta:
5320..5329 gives 5325.65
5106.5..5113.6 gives 5112.97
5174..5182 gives 5181.71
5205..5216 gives 5215.22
